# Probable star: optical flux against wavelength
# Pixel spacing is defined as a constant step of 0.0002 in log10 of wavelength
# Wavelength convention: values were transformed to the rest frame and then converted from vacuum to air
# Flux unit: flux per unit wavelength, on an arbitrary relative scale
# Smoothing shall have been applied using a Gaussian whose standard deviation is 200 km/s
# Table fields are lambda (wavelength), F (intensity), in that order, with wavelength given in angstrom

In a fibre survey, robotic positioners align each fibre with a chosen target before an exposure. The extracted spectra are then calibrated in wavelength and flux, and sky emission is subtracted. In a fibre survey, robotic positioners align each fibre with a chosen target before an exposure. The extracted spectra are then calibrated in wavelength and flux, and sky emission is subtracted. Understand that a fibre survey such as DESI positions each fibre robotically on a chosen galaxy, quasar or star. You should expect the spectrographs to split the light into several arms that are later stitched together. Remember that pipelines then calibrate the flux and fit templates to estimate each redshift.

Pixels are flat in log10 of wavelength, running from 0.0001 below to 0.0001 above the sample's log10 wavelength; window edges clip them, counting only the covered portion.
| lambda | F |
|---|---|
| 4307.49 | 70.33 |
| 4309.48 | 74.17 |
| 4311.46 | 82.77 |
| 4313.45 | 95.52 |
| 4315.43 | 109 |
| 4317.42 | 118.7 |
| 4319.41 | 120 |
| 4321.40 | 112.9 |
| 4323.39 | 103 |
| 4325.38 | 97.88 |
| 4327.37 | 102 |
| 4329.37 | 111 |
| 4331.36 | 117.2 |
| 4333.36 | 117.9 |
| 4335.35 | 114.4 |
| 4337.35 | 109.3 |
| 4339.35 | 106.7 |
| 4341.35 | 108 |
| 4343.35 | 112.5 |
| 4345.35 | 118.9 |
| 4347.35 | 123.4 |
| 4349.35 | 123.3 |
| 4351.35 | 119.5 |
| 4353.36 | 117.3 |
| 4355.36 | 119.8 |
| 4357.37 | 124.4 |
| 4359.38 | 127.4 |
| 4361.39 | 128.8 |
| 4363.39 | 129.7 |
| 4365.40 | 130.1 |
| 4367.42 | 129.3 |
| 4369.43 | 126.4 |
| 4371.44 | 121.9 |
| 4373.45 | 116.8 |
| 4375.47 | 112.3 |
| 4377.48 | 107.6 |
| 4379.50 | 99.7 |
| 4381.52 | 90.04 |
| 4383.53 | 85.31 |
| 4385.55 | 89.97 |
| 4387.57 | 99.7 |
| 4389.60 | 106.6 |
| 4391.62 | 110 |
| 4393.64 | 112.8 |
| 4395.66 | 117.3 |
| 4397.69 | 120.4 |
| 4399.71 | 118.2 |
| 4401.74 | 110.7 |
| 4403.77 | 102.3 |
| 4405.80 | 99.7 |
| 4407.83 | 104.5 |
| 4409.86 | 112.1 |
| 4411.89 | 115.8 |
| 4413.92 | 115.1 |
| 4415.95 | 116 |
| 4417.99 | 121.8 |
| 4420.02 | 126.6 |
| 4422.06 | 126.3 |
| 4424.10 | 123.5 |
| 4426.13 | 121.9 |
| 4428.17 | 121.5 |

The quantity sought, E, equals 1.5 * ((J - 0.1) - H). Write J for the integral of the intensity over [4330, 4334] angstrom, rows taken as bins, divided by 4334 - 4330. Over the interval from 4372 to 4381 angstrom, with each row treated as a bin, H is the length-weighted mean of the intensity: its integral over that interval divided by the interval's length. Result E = 12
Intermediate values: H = 109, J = 117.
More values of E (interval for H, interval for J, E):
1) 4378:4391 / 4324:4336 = 20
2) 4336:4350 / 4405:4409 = -18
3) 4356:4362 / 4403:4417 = -25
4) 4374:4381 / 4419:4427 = 28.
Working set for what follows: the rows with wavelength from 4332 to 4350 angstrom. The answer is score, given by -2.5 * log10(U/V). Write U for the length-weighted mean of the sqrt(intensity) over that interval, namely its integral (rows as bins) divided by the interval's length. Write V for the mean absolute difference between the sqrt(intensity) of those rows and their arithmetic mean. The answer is -4.10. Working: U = 10.7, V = 0.25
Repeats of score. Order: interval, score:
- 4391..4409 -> -3.95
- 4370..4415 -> -3.52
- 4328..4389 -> -3.43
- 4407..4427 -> -4.05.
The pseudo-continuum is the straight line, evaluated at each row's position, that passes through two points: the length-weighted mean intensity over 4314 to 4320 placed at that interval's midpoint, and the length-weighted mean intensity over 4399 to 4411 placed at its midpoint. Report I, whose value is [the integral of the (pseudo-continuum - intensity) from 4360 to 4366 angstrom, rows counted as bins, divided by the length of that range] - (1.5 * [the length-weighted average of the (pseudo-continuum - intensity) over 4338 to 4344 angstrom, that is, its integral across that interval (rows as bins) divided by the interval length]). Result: -24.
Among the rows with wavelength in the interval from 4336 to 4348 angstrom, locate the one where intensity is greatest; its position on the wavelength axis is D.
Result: 4347.35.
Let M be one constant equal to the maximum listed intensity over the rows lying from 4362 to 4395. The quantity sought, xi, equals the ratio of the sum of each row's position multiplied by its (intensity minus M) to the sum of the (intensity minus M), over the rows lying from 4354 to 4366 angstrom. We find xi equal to 4357.0 angstrom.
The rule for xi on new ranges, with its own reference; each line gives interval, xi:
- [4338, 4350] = 4342.8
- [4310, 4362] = 4329.8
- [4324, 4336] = 4329.2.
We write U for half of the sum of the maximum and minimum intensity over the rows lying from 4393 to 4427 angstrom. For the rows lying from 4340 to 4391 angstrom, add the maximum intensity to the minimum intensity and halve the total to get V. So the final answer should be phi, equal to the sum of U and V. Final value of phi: 221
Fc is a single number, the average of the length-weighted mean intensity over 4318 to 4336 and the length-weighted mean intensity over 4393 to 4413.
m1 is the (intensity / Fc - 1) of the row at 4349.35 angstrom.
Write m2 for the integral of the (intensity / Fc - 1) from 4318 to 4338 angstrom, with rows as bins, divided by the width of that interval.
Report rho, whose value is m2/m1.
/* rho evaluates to -0.03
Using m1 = 0.11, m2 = 0.00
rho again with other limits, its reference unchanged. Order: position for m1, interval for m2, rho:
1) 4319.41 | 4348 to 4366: 1.49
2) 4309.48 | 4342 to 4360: -0.25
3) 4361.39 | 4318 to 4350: 0.07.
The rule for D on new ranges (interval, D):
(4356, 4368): 4365.40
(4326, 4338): 4333.36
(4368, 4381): 4369.43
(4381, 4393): 4391.62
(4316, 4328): 4319.41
